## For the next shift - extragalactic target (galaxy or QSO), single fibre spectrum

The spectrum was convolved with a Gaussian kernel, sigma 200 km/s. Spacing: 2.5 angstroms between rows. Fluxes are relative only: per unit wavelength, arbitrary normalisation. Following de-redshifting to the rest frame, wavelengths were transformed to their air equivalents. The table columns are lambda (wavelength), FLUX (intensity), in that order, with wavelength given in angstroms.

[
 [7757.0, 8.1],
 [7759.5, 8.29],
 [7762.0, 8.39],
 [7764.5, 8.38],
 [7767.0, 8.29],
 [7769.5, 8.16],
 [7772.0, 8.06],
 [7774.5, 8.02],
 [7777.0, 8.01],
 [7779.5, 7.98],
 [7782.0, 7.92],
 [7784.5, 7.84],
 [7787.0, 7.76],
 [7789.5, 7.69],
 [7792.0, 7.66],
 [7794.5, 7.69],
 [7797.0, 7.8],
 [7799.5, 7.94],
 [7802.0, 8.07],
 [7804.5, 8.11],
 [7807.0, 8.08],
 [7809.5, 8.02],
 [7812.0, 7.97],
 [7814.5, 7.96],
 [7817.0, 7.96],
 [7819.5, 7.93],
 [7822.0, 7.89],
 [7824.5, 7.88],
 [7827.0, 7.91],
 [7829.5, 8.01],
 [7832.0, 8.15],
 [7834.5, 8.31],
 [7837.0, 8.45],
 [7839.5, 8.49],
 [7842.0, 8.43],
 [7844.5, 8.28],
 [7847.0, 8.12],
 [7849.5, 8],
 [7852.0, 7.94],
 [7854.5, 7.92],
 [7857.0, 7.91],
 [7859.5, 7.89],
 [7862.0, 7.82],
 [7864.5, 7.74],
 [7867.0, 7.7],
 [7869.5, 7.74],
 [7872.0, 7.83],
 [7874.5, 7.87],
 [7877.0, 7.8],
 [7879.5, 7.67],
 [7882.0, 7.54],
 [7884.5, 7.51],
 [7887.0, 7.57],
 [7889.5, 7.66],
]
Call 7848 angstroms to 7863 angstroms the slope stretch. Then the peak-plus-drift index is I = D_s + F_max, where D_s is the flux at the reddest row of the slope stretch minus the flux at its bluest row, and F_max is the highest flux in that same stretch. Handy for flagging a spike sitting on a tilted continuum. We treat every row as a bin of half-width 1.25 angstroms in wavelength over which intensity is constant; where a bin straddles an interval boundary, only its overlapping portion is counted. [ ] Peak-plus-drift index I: 7.82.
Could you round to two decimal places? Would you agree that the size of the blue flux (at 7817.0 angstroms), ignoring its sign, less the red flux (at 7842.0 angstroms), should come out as -0.47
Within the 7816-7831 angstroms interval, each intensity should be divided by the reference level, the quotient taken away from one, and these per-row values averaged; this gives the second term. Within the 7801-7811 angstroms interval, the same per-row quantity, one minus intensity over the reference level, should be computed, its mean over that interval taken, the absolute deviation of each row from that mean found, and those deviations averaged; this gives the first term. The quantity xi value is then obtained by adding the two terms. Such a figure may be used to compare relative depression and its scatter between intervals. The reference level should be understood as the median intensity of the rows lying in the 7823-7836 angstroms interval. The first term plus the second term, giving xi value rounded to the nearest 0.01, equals 0.01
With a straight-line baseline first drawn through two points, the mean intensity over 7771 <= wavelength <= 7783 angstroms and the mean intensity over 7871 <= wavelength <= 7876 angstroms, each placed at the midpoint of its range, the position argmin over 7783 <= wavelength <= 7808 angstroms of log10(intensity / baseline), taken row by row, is 7792.0 angstroms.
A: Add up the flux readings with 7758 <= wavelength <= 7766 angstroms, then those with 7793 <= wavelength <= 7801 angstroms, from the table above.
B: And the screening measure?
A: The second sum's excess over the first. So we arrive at -1.6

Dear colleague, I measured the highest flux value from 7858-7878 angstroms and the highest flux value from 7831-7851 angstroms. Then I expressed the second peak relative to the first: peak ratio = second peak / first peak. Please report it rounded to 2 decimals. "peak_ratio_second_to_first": 1.08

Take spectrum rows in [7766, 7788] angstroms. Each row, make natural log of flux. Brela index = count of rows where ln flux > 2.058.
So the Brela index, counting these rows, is 8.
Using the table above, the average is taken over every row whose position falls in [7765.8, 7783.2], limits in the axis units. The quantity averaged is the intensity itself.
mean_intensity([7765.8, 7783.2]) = 8.06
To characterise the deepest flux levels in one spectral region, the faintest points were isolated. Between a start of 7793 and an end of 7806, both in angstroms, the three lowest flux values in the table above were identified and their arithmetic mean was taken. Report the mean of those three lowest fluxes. 7.81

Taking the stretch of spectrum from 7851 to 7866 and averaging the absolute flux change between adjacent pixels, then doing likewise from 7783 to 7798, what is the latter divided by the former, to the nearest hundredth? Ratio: 1.60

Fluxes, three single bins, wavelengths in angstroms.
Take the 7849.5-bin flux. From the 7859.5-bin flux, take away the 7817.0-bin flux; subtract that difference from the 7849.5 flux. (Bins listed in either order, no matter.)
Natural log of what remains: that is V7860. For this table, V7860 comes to 2.088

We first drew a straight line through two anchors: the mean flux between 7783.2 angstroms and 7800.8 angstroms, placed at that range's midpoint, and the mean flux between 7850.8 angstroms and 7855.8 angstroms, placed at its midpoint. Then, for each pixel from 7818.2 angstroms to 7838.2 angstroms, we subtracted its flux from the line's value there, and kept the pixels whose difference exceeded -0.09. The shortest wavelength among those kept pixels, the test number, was 7819.5 angstroms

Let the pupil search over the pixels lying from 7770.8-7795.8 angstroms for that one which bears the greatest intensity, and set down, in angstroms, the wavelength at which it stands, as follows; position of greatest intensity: 7772.0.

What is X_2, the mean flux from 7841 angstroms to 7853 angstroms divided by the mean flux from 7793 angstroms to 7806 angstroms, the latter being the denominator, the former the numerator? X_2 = 1.029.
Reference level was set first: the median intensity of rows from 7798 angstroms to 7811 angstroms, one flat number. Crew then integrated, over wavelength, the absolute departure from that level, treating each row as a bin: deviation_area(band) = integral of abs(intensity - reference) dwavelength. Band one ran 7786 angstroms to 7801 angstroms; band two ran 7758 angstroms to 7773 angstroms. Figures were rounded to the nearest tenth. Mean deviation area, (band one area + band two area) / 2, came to 3.8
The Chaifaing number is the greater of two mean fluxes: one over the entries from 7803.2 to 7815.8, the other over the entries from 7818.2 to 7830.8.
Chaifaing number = 8.03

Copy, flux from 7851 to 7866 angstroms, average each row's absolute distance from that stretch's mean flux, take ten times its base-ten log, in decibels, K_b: -12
